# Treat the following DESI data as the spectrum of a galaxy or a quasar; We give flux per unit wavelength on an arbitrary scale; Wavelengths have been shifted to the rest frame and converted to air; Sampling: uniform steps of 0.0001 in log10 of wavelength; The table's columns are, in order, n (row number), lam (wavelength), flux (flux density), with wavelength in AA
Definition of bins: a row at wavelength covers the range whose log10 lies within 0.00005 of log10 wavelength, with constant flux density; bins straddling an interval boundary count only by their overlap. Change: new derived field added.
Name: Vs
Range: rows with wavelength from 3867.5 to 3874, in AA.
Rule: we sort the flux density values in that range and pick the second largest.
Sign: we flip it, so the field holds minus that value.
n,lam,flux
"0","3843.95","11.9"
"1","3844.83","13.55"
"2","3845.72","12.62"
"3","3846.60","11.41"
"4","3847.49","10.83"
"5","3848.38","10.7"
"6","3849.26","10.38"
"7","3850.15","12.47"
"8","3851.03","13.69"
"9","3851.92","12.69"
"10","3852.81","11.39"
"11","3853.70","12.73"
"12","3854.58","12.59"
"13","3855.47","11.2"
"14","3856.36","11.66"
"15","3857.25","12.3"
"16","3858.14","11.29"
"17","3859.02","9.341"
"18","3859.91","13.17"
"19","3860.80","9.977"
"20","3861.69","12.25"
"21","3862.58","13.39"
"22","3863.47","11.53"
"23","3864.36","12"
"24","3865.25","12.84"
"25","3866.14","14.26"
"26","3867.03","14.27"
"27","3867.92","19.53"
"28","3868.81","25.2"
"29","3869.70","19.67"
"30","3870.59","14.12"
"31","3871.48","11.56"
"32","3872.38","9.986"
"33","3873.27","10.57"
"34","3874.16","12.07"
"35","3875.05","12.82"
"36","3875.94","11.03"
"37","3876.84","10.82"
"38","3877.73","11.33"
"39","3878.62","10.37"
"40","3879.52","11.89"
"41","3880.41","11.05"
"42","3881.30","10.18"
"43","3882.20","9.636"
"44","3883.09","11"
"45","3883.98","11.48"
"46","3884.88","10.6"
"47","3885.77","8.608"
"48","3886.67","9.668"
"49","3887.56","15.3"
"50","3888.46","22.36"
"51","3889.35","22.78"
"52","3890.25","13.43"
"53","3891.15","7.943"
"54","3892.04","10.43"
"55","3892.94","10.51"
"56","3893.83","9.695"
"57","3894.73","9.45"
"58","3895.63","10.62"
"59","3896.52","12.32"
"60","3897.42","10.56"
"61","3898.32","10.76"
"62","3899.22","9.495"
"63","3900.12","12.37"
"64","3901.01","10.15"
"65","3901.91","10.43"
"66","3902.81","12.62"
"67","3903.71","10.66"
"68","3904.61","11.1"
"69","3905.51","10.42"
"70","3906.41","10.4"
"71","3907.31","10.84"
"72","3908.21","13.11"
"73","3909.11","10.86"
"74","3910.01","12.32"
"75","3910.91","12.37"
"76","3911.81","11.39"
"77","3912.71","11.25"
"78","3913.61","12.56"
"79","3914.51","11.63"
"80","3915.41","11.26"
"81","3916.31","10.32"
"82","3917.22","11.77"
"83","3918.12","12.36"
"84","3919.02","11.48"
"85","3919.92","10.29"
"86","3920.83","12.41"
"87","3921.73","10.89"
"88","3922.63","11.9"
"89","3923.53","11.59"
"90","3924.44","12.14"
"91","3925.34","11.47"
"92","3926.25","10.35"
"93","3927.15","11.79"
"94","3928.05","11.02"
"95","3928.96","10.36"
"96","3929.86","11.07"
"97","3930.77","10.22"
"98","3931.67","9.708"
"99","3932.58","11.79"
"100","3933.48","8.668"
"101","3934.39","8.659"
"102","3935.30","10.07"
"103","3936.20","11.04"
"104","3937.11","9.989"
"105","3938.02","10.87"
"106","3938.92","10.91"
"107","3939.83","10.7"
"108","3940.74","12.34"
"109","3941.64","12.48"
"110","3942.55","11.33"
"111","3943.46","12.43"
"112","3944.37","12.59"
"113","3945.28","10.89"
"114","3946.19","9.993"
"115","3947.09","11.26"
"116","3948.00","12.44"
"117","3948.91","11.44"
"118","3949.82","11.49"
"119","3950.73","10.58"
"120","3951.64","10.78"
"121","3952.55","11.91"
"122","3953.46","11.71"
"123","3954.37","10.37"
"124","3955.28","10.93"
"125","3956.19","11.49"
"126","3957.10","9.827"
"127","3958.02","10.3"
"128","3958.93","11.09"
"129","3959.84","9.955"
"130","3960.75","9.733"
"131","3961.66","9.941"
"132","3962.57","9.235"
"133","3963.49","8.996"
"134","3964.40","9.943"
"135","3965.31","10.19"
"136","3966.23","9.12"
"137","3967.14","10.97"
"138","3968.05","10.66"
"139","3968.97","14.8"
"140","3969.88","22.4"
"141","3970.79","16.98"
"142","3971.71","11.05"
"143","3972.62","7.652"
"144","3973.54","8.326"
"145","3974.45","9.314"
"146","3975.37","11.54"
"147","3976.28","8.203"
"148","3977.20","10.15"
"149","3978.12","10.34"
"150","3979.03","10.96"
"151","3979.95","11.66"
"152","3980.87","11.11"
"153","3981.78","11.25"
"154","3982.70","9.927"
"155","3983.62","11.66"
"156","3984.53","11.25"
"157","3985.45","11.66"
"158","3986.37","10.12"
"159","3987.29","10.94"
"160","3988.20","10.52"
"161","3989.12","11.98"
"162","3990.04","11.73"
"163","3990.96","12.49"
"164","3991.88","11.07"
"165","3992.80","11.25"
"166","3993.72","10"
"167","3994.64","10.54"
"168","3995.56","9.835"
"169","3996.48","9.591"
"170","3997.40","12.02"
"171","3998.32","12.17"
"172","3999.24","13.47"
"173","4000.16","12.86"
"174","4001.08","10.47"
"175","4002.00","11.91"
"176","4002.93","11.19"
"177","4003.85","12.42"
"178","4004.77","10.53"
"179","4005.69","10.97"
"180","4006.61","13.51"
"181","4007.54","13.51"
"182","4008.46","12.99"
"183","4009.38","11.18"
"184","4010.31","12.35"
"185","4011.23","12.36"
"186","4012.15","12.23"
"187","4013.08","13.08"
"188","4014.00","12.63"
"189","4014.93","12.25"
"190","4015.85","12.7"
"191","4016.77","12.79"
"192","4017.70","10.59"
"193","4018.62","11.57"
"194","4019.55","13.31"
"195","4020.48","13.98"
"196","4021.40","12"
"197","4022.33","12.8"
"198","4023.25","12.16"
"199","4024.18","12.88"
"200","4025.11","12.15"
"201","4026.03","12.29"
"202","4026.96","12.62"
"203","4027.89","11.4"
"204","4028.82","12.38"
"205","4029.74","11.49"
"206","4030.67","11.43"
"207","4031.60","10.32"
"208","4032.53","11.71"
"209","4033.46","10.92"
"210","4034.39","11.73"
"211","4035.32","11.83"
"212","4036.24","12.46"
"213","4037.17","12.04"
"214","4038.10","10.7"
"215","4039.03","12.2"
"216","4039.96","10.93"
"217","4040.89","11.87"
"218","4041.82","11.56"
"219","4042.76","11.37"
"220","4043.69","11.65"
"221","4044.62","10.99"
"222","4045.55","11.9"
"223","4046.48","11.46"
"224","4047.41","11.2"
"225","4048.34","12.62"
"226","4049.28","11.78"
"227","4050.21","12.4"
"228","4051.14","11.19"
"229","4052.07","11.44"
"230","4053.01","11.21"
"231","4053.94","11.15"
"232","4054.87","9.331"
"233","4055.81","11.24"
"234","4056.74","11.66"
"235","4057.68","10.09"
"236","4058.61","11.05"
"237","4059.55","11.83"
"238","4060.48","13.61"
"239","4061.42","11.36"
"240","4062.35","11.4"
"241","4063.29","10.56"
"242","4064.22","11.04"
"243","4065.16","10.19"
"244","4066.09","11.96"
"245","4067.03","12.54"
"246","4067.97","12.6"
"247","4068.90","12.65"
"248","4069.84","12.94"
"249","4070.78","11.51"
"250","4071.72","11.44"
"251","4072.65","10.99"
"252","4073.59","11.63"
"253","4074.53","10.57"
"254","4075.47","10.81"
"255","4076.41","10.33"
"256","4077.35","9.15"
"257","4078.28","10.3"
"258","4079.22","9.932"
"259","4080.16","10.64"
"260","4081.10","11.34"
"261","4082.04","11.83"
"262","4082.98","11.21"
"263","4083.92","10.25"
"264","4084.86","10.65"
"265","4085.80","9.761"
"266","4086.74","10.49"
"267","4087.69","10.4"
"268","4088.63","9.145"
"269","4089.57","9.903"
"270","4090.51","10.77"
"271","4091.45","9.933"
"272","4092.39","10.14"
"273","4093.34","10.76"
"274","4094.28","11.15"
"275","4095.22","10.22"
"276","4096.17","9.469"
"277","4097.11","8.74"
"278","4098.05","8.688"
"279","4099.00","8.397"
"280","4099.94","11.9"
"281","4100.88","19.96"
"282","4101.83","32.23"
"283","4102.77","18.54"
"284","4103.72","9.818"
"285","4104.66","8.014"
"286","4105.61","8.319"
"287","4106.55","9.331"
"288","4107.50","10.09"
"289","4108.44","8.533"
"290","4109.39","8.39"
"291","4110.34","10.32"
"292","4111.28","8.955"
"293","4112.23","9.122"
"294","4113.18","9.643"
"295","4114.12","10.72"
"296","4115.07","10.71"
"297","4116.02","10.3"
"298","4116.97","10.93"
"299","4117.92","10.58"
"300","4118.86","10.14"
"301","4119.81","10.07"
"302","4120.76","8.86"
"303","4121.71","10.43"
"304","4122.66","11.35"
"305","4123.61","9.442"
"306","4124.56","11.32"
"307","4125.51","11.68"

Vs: -19.7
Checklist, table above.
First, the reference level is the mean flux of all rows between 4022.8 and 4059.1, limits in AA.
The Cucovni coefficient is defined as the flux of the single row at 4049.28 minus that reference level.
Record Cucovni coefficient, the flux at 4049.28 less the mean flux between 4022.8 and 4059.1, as 0.2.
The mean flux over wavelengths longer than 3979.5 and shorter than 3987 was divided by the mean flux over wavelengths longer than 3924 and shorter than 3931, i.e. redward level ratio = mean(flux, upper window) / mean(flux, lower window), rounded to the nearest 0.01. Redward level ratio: 1.00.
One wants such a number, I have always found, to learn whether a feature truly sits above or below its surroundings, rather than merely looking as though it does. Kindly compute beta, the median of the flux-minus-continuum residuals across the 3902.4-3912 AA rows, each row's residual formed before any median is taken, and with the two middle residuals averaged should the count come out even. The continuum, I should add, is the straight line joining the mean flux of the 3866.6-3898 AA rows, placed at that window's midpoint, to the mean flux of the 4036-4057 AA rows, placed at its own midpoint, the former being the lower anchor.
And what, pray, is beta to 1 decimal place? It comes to -1.4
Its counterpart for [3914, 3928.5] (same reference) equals -0.8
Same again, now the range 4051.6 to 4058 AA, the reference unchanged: -0.2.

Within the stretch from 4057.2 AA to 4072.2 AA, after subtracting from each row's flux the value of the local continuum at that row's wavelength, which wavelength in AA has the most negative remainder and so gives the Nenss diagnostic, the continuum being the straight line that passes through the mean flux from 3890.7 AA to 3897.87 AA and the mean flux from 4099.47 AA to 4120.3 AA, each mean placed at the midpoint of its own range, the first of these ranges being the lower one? 4057.68 AA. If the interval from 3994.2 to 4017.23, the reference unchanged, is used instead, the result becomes 3996.48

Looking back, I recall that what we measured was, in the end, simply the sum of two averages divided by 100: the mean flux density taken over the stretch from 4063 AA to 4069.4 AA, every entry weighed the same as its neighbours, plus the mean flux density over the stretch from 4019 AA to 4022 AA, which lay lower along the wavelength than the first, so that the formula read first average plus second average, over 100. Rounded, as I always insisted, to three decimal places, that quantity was 0.247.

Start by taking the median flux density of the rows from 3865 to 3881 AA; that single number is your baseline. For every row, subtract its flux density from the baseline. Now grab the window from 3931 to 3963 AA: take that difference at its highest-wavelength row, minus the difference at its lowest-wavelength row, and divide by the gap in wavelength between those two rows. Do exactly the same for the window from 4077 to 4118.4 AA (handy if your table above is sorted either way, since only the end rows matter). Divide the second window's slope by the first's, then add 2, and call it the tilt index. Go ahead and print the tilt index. 0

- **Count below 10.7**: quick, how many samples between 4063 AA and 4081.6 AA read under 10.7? 8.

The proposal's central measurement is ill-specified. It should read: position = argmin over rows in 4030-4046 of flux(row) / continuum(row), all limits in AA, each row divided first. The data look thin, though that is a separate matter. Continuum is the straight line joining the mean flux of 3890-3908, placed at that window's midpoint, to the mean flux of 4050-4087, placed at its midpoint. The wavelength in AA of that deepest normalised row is 4031.60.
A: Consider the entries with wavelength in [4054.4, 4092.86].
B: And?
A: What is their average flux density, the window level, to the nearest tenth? 11.0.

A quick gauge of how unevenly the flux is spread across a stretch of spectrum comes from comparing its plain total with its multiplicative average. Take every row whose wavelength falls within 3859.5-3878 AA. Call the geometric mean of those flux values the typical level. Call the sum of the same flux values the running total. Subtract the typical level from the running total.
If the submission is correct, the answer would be 269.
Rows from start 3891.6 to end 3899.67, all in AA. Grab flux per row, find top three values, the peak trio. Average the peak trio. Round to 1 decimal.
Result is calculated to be 11.2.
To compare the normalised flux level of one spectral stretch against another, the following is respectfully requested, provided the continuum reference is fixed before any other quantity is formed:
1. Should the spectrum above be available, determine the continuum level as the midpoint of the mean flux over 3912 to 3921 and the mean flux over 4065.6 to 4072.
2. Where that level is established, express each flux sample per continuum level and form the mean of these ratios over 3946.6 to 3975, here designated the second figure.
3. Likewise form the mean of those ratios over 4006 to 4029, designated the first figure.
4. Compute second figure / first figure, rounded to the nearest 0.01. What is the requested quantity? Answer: 0.89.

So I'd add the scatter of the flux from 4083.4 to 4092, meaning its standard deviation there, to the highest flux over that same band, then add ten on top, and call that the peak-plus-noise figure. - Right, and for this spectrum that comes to 21.3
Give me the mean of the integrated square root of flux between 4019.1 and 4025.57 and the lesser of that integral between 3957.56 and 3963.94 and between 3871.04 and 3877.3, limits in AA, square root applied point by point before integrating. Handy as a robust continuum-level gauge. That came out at 21.6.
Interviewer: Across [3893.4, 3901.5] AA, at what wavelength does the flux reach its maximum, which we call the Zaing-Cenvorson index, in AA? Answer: 3900.12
